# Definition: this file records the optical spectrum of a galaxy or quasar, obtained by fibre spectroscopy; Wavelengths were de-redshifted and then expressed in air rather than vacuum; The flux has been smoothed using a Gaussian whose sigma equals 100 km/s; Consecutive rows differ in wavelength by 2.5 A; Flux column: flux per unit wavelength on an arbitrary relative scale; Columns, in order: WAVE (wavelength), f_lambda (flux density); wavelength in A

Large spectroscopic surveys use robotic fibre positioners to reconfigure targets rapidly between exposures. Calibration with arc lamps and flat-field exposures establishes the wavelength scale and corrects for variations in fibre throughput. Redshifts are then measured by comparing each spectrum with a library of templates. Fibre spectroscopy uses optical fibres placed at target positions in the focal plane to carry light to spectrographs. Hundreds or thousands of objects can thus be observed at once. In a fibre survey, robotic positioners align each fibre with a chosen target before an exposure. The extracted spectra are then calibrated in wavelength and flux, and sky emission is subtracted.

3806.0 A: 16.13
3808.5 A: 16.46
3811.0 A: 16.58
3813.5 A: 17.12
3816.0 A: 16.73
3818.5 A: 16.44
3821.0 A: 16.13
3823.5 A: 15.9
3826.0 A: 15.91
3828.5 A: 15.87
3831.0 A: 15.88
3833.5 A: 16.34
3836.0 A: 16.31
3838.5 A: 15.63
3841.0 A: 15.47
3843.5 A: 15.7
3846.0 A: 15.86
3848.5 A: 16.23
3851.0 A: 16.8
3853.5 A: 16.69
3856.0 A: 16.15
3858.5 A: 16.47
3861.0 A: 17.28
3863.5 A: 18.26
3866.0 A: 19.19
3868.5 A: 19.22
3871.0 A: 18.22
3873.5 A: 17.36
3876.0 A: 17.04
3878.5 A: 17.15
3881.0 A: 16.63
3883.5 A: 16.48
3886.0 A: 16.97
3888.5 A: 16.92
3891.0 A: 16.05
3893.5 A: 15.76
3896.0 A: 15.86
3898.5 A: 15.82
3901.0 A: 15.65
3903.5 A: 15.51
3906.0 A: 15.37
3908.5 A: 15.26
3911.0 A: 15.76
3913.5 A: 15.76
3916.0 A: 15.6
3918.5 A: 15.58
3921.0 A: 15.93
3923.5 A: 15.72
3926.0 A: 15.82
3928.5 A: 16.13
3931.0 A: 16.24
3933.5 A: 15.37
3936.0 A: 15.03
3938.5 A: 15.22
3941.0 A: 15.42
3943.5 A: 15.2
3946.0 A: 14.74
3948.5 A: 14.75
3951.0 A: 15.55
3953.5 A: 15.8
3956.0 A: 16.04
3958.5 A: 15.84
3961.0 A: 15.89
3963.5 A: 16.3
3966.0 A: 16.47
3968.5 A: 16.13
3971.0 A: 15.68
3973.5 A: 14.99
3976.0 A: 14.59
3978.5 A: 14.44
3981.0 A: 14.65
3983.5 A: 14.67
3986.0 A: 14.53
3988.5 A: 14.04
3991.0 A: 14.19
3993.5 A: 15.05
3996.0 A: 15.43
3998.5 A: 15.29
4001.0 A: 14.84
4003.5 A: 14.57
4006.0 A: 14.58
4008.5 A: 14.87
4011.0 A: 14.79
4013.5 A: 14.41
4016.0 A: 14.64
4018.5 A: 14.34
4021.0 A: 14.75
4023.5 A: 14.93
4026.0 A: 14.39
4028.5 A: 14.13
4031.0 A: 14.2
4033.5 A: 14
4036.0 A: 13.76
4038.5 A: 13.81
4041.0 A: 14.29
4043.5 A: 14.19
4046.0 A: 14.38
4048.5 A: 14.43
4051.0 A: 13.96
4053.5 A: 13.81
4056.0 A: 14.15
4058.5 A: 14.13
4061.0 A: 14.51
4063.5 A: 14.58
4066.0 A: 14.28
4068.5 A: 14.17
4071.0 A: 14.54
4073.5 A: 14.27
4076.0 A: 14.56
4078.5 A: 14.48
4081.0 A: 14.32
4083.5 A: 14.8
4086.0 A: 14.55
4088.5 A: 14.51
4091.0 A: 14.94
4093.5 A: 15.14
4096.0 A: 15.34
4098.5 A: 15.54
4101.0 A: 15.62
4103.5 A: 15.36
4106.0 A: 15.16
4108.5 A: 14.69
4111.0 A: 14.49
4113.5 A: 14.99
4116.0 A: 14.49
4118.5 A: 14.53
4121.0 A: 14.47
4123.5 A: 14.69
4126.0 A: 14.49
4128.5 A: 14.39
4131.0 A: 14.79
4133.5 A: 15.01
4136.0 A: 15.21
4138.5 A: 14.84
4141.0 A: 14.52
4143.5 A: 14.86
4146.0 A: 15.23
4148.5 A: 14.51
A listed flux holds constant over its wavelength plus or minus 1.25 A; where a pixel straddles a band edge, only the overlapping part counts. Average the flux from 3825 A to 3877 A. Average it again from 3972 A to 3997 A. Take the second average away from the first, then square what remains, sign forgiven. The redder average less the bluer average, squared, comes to 4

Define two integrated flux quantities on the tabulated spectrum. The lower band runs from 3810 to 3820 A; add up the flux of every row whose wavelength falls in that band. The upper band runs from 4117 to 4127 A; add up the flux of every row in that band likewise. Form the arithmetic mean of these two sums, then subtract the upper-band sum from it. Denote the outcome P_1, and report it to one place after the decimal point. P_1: 4.3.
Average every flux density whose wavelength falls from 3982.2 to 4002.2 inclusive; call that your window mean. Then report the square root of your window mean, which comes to 3.84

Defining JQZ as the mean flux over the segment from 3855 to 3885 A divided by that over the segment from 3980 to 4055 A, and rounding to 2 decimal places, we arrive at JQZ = 1.21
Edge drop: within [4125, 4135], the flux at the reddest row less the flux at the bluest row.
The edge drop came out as 0.5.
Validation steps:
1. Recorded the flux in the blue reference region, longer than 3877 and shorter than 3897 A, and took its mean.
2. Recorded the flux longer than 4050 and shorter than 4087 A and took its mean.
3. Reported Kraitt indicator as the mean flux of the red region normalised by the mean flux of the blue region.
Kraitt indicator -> 0.87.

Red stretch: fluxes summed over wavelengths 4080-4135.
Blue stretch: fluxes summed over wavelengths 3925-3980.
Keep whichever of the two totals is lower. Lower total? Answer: 326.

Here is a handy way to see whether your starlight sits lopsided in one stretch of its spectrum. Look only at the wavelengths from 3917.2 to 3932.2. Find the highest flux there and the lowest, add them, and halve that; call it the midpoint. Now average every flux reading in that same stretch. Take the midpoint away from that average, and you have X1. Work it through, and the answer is -0.01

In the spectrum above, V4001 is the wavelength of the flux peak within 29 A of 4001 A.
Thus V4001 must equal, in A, 3996.0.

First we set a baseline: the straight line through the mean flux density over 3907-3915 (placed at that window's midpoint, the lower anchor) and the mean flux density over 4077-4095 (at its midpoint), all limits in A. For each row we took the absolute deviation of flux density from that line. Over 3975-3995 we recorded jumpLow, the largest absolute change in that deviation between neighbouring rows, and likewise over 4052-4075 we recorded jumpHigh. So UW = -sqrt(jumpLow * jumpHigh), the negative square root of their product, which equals -0.59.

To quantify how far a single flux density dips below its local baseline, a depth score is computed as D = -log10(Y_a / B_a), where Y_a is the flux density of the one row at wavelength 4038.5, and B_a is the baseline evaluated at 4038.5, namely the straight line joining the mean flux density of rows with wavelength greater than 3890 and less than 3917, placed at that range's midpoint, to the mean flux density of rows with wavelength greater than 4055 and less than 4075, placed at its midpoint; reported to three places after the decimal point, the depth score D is 0.023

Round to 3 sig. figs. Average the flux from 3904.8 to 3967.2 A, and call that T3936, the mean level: 15.6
